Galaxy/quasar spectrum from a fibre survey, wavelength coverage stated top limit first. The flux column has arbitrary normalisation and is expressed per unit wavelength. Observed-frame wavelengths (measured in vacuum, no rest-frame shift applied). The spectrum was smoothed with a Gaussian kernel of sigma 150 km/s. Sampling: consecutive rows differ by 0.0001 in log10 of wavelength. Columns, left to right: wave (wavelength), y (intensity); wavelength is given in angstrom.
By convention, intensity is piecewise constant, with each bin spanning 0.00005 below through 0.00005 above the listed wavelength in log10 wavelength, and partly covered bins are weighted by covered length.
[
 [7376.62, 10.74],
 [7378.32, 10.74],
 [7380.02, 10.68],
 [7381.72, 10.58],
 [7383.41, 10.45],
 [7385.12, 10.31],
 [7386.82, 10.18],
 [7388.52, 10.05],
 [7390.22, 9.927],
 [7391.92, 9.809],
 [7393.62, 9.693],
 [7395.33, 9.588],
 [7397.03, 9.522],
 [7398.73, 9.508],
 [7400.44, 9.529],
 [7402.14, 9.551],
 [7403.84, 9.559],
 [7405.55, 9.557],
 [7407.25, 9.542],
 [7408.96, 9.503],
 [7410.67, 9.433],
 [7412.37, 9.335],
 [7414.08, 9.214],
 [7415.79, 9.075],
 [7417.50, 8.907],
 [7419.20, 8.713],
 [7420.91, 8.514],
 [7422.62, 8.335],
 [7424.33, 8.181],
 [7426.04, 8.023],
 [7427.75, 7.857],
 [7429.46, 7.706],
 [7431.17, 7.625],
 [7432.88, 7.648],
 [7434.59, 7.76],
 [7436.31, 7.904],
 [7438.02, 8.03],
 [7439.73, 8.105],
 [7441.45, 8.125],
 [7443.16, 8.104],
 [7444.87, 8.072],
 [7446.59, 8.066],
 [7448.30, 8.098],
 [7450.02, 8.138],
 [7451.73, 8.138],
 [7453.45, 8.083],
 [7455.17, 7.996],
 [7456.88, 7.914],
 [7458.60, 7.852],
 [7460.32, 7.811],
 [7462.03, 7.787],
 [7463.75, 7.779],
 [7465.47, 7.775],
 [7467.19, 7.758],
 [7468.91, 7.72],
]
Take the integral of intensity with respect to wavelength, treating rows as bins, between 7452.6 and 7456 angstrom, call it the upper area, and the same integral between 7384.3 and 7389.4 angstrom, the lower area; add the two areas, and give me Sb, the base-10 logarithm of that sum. 1.90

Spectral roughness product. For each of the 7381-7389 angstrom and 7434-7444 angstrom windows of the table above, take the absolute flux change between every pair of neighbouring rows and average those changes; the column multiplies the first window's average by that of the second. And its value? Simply 0.010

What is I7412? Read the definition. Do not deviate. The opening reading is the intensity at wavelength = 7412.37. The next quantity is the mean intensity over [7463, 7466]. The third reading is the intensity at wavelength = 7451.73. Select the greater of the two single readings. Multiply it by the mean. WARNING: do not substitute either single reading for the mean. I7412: 73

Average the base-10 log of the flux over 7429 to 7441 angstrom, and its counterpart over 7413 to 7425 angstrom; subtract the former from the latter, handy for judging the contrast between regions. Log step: 0.046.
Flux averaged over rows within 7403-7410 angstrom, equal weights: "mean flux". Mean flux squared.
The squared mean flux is 91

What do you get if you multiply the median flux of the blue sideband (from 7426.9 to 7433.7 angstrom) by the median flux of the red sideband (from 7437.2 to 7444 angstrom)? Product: 62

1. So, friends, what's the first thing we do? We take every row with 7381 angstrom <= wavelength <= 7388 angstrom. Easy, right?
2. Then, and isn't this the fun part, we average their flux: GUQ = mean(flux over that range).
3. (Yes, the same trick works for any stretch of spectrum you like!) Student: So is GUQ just 10.4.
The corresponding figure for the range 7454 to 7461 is 7.9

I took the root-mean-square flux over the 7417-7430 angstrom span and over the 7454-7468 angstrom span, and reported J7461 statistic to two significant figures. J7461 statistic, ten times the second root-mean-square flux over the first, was 9.5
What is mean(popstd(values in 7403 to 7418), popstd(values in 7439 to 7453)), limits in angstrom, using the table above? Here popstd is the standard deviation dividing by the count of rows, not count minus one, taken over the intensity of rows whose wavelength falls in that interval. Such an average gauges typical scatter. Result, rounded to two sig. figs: 0.12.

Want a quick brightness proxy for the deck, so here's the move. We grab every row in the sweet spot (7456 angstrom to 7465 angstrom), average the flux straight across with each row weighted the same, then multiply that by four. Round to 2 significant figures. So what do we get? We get 31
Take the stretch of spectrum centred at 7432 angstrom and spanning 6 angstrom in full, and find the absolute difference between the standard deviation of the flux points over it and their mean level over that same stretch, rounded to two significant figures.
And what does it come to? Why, 7.6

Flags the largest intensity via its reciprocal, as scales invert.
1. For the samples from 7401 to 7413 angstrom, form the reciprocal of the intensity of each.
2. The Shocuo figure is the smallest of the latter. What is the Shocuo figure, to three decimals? 0.105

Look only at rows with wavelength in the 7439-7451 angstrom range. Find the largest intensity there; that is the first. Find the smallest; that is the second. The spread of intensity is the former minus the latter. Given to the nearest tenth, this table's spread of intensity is 0.1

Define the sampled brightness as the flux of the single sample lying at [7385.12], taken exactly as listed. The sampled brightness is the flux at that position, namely 10.31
